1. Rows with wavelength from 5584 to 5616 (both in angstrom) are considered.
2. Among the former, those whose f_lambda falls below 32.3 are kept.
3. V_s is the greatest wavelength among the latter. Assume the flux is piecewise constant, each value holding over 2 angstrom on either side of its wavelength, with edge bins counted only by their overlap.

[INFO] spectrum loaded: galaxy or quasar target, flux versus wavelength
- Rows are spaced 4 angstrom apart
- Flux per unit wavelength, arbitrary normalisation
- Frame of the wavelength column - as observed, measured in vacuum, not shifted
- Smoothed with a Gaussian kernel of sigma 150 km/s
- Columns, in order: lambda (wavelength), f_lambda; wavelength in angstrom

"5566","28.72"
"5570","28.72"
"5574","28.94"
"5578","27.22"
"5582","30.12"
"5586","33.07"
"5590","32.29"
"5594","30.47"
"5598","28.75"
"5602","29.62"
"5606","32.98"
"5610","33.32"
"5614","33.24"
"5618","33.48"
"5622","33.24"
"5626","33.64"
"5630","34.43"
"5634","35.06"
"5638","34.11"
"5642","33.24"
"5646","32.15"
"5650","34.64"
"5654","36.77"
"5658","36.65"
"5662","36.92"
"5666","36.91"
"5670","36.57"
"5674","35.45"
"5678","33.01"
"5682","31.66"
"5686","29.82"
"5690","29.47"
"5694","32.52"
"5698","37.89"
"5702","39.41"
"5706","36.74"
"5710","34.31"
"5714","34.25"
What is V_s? 5602 angstrom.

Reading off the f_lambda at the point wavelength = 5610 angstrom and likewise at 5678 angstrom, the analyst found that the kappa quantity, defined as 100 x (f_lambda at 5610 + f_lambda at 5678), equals 6633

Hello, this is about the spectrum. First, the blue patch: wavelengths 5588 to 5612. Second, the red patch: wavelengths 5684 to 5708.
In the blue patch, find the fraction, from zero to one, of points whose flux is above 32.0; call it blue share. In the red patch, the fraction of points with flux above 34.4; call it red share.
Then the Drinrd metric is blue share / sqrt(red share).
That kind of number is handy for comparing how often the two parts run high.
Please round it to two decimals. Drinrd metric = 0.71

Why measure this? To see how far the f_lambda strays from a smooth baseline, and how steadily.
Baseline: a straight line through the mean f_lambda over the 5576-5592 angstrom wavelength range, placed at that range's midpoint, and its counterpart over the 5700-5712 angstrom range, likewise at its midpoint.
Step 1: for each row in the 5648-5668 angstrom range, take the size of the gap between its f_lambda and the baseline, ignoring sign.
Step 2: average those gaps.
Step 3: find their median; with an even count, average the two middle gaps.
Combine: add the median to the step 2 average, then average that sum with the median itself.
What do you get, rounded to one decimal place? 3.2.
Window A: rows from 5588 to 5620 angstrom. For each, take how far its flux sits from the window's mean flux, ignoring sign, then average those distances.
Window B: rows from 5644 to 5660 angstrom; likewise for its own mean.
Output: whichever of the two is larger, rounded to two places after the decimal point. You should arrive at 1.66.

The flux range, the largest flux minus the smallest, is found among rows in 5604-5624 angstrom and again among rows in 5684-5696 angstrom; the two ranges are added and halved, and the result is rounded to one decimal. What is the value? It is 1.8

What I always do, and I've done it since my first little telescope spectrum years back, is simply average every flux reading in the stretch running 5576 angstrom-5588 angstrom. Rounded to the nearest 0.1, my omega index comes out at 30.1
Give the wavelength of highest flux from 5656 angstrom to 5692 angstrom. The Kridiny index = 5662 angstrom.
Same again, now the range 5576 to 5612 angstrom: 5610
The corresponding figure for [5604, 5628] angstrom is 5626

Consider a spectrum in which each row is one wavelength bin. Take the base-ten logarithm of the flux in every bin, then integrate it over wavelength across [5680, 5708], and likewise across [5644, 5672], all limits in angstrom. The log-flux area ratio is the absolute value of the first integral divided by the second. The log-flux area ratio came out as 1.0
